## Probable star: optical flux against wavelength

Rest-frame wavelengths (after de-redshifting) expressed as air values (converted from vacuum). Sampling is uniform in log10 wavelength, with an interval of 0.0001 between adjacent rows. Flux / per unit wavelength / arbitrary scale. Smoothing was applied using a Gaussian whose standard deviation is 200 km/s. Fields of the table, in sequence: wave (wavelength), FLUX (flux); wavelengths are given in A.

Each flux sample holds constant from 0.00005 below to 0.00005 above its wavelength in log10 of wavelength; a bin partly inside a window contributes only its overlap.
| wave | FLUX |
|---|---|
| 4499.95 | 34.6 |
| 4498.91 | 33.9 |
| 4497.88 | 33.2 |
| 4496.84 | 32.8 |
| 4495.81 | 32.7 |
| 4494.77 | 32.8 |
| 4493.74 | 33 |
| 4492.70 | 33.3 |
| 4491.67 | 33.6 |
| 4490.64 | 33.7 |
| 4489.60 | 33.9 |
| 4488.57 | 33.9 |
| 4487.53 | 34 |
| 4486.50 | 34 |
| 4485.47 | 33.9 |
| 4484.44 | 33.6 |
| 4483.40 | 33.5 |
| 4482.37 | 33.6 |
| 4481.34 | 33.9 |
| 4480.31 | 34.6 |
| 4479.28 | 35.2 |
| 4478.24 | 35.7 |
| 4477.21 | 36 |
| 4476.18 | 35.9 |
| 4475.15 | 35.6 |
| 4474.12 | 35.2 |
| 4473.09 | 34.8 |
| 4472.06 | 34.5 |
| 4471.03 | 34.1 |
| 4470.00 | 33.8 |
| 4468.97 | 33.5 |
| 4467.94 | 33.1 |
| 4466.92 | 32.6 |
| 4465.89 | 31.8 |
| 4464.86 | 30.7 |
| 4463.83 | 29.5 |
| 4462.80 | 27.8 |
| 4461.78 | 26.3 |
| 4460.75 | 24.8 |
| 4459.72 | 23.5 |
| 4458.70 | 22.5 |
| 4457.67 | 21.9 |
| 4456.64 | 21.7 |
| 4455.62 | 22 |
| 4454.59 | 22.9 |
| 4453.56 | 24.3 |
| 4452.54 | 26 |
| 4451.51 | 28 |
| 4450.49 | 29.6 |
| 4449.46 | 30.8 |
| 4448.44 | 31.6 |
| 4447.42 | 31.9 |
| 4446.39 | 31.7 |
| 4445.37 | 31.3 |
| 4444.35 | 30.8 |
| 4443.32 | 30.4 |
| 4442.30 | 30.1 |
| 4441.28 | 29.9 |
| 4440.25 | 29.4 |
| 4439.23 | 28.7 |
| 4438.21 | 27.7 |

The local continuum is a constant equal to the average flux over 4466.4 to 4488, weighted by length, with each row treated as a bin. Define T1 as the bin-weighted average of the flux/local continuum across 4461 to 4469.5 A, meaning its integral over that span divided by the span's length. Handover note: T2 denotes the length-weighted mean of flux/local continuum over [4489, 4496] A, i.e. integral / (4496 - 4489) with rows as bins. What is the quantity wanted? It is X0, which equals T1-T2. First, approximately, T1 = 0.89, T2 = 0.97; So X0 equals -0.08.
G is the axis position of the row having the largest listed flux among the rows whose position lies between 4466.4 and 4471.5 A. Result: 4471.03 A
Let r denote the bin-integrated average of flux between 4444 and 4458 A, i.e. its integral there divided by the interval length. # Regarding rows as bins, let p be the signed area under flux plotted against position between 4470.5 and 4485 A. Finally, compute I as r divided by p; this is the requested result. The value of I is 0.055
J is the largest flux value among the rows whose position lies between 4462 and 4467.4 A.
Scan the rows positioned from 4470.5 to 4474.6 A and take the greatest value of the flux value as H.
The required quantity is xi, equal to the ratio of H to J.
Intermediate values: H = 35.2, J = 32.6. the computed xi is 1.08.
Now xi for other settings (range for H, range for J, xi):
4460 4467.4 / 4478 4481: 0.91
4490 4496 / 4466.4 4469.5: 1.01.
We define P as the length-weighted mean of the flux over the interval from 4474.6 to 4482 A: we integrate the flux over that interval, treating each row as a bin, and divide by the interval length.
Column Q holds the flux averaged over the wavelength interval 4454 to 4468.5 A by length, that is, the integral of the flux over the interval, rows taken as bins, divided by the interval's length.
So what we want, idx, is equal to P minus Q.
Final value 8.7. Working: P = 35.2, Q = 26.5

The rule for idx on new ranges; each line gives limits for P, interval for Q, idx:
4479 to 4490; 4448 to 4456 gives 7.1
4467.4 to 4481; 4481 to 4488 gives 1.0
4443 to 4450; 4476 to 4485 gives -3.4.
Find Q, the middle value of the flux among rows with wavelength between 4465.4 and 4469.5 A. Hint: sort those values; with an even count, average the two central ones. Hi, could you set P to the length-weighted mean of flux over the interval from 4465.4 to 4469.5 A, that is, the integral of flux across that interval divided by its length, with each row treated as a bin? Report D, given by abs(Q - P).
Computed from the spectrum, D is 0.05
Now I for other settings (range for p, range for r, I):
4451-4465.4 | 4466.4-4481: 0.096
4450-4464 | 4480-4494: 0.097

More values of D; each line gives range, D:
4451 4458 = 0.97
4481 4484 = 0.01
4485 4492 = 0.03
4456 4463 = 0.39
